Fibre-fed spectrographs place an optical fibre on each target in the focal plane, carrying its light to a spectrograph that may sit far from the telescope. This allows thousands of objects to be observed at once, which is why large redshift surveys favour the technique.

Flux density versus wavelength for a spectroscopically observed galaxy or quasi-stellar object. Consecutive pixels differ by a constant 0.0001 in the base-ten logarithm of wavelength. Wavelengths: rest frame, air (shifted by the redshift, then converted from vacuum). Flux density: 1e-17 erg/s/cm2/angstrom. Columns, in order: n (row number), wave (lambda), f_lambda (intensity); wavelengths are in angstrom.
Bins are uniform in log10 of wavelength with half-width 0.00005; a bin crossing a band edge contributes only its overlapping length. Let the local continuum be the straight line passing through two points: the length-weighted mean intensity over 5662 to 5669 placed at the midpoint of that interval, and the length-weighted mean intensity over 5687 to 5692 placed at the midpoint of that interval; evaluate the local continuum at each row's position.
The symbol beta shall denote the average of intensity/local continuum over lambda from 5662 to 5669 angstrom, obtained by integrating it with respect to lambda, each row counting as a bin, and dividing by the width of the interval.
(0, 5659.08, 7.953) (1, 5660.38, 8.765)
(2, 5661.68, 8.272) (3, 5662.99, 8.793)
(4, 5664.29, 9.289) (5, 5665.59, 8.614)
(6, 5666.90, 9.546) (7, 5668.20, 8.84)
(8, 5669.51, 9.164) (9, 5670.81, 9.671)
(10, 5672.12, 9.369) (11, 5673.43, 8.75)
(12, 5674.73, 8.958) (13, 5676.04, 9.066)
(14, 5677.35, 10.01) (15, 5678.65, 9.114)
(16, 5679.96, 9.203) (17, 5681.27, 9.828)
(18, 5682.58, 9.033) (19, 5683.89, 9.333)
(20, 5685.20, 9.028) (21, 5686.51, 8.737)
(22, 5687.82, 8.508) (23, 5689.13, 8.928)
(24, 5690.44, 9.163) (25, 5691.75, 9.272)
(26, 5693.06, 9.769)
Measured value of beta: 1.00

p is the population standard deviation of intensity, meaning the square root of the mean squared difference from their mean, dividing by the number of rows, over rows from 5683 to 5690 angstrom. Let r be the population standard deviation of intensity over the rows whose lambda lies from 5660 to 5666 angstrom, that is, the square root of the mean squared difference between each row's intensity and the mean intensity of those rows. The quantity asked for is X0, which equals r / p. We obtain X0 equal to 1.18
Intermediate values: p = 0.28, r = 0.328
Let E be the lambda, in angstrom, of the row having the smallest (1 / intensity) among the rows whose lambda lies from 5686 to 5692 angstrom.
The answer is 5691.75 angstrom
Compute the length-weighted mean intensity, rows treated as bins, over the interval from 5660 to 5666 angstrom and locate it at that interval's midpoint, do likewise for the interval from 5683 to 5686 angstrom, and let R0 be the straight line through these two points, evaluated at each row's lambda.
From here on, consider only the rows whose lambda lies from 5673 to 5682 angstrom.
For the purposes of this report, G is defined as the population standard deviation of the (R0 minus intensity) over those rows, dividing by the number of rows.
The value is 0.403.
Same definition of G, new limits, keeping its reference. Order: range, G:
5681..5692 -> 0.382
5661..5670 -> 0.378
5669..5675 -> 0.340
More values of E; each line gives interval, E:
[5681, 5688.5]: 5681.27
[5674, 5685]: 5677.35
